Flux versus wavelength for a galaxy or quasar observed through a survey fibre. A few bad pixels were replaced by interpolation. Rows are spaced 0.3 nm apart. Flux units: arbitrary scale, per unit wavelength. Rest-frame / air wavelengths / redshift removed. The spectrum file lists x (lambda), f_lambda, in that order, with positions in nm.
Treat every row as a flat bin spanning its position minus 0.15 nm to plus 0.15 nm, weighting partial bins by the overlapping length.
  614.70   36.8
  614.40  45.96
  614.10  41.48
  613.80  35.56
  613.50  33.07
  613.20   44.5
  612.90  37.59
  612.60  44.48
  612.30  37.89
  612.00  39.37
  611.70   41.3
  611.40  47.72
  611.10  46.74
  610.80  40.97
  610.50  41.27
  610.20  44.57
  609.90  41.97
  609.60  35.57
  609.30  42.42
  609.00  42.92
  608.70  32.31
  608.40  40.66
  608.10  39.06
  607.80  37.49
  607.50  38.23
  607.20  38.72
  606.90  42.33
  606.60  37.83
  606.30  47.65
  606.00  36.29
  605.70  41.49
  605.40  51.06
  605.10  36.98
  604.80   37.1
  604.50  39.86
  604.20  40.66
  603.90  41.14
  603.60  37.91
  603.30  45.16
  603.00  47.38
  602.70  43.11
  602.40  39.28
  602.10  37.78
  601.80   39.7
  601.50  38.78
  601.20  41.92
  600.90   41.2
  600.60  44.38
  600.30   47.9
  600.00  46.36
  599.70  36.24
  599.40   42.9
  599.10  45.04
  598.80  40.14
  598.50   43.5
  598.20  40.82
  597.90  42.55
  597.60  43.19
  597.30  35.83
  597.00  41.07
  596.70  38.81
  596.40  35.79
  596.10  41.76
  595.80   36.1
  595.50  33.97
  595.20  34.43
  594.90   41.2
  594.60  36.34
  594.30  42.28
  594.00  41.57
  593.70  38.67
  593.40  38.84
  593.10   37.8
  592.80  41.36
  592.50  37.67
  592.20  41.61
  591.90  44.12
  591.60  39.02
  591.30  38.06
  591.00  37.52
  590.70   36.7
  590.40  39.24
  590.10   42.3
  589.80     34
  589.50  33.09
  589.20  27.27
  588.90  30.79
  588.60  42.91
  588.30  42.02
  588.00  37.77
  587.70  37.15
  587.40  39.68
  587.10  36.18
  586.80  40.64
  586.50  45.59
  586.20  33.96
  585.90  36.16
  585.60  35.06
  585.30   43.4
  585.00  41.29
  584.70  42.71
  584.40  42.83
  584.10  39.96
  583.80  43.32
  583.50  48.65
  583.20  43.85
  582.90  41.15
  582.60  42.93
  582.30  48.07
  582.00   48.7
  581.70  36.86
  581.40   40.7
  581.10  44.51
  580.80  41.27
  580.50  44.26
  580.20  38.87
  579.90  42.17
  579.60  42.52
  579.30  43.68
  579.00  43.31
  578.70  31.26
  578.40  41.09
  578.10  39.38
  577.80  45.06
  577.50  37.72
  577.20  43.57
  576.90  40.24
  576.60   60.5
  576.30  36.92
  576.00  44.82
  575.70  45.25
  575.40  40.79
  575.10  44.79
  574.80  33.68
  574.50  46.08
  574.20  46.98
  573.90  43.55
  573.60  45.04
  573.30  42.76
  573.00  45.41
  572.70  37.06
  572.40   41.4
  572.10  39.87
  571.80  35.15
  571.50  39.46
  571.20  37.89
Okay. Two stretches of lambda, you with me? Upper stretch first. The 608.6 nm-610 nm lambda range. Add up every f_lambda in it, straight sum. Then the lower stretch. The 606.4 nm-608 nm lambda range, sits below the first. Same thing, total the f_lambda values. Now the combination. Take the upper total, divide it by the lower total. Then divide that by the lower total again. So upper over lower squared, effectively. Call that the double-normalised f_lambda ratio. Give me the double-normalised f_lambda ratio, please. 0.0052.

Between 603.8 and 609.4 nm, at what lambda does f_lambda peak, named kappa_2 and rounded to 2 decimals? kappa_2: 605.40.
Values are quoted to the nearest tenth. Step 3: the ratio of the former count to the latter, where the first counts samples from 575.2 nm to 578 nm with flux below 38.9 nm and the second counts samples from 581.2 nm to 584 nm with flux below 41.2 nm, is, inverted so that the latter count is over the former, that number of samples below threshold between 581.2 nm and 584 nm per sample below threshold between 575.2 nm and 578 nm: 1.5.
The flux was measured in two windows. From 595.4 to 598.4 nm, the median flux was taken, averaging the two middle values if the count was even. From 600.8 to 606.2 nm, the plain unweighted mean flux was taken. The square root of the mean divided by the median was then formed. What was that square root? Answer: 1.01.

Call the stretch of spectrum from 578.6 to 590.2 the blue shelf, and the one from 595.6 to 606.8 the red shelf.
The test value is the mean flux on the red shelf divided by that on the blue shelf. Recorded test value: 1.02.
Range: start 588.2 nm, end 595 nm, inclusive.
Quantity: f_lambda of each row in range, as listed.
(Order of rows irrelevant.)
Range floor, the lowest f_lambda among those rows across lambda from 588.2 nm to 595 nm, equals 27.27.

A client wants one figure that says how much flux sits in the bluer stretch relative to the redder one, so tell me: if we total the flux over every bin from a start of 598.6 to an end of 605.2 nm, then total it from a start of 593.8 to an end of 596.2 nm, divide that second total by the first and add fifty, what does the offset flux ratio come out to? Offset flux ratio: 50.3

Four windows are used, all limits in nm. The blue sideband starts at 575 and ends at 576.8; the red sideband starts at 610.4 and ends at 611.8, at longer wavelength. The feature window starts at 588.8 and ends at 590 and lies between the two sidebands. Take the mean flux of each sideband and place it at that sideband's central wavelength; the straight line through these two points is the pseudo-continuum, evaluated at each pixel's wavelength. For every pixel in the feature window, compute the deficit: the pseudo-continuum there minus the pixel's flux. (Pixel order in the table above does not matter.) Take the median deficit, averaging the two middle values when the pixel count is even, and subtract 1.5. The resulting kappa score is 11.3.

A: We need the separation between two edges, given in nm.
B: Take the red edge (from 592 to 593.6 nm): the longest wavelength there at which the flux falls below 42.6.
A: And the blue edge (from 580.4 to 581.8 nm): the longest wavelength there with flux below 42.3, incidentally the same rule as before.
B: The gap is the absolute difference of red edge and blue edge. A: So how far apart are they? 11.70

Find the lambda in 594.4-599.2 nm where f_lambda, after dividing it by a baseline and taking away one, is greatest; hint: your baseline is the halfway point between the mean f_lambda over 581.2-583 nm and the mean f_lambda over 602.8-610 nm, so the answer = 599.10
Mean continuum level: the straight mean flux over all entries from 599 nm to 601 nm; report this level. 43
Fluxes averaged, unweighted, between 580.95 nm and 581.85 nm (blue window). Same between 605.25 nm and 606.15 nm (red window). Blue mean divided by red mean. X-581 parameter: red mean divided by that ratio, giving 45.3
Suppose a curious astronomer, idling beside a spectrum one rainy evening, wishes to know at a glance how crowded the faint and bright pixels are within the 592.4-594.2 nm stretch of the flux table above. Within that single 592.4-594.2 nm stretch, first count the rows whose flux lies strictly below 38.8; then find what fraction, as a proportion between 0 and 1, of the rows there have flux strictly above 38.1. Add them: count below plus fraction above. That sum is 3.7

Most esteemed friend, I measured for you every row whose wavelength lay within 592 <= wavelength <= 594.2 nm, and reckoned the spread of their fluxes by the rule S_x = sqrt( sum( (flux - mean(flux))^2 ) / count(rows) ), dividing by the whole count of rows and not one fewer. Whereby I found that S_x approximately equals 1.7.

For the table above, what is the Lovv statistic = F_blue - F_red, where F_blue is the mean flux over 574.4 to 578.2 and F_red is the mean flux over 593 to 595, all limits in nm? 3.5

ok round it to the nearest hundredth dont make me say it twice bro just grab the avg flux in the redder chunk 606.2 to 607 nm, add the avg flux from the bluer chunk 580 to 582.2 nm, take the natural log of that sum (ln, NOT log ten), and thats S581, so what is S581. 4.44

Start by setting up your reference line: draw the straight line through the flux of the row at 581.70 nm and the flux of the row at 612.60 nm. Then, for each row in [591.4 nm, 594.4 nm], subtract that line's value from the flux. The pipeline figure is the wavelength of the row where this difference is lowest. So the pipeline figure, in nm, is 593.10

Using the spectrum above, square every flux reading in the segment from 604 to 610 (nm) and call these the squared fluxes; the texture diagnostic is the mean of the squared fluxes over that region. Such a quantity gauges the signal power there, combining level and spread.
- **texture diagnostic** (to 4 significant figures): 1619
